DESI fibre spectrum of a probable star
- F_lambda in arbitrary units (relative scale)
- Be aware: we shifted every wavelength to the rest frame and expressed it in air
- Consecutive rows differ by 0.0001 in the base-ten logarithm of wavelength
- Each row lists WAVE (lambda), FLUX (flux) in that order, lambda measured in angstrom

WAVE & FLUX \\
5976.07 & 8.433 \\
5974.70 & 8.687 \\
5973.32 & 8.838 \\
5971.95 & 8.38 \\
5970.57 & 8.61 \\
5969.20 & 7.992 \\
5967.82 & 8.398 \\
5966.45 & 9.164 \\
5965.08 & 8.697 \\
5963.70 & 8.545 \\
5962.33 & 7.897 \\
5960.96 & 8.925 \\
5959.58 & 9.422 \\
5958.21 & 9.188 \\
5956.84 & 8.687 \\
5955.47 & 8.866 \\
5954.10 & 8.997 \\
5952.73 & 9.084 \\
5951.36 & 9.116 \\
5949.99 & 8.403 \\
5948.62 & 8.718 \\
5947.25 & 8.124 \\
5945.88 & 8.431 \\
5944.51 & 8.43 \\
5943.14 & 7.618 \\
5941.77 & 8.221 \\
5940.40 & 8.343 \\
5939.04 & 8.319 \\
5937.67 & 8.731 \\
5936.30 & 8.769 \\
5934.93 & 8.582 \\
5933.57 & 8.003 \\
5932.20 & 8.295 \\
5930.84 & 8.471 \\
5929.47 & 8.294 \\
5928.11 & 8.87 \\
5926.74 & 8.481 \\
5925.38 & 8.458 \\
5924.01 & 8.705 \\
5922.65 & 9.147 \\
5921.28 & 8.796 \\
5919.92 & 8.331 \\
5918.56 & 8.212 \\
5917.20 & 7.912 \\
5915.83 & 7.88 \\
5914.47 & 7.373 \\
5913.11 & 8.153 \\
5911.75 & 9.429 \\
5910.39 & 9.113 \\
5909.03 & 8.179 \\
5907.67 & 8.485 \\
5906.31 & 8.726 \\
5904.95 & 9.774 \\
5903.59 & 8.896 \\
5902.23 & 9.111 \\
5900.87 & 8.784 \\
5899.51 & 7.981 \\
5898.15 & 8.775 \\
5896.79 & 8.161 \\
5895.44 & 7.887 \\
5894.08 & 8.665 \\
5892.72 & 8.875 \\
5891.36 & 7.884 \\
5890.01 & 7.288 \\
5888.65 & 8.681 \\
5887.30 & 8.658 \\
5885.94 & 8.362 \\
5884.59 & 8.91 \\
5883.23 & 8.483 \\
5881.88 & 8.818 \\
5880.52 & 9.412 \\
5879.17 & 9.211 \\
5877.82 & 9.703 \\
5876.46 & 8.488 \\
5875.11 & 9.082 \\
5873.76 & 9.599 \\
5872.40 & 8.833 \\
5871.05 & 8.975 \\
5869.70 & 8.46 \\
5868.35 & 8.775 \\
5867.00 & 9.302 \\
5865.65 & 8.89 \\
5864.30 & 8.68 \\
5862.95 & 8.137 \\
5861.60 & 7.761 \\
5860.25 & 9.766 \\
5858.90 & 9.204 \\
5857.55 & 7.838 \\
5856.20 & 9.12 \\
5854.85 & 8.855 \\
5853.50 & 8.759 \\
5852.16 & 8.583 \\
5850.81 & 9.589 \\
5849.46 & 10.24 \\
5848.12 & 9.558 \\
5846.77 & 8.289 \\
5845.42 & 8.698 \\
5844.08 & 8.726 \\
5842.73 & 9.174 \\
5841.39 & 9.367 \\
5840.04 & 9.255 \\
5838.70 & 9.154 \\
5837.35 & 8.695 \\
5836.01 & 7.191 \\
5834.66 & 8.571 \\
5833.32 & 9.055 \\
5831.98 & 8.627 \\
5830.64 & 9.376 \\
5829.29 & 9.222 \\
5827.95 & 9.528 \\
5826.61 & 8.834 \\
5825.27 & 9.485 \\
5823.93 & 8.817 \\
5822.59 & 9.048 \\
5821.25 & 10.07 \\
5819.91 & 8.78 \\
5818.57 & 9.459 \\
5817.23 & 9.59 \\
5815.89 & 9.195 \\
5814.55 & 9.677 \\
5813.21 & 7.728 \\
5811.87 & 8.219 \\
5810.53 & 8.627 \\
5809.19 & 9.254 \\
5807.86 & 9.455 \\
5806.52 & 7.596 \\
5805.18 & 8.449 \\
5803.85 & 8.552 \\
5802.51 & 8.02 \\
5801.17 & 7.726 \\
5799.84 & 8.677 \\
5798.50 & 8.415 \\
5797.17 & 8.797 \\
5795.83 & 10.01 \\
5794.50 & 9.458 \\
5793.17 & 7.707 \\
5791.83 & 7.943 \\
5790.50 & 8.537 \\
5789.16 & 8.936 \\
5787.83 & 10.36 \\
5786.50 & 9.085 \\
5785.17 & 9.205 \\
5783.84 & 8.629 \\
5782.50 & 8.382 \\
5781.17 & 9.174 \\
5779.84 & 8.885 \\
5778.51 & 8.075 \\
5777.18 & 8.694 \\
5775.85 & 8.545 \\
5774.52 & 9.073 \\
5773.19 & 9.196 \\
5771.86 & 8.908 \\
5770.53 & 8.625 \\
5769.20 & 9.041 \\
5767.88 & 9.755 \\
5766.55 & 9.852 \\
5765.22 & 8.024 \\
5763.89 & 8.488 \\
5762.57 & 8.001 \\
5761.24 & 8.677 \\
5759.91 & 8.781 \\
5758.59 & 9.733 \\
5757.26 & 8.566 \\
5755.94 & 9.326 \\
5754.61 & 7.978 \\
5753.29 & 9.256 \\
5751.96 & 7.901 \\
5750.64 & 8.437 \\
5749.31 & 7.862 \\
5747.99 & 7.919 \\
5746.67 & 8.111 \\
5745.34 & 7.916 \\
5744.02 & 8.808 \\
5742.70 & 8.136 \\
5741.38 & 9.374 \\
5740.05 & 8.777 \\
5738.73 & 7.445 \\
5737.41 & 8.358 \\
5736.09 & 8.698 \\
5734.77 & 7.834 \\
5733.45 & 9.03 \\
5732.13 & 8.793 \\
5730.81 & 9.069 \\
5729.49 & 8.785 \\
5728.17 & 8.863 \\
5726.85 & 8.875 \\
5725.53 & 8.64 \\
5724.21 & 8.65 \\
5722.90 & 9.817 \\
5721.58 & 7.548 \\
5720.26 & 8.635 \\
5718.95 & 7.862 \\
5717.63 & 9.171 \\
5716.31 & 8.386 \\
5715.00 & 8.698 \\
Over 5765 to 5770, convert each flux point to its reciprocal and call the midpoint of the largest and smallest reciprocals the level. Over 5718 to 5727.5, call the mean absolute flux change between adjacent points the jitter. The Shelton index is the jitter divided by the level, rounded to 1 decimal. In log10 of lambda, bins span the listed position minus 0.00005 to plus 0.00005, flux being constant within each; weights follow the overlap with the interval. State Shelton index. 8.2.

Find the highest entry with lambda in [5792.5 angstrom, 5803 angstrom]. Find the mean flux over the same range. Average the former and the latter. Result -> 9.31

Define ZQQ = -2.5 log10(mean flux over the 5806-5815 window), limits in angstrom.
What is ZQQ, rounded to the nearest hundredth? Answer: -2.34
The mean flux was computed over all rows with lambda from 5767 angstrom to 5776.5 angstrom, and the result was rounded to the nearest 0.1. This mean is 9.0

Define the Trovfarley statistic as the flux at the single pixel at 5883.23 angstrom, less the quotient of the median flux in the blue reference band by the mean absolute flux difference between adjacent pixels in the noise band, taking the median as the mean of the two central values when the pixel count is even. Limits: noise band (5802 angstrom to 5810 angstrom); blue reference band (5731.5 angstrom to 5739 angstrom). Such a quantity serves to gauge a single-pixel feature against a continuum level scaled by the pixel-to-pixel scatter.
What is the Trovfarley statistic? -3.5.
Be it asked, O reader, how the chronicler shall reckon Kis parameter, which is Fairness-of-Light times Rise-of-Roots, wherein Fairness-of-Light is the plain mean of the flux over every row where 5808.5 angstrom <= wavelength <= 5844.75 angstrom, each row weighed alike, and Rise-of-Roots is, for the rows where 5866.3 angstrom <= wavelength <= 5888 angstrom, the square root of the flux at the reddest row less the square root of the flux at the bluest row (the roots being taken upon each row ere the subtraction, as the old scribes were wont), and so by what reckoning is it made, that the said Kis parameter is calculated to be -1.0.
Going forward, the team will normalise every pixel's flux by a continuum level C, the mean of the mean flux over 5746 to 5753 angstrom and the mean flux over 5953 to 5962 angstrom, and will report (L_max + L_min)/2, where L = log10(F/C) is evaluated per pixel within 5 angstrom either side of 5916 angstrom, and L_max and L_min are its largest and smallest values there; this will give -0.010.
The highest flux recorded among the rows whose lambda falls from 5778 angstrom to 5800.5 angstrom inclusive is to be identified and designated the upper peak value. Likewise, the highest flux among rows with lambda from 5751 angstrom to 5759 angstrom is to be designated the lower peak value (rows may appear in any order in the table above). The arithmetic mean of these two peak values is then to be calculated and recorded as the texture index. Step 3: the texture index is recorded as 10.0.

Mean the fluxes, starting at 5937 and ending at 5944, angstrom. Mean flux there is 8.25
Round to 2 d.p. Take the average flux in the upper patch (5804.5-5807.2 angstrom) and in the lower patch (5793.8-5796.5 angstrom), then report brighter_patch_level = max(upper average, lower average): 9.73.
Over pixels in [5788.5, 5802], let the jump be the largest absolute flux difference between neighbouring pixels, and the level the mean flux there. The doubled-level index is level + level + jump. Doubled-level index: 19.0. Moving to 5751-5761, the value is 18.9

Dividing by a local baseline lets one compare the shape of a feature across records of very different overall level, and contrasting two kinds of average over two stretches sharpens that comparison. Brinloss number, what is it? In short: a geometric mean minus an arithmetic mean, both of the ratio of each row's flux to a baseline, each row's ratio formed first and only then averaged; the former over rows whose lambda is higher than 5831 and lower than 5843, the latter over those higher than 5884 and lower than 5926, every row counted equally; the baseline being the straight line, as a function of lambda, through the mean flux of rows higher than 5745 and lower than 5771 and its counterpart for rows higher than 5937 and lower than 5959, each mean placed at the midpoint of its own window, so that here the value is 0.029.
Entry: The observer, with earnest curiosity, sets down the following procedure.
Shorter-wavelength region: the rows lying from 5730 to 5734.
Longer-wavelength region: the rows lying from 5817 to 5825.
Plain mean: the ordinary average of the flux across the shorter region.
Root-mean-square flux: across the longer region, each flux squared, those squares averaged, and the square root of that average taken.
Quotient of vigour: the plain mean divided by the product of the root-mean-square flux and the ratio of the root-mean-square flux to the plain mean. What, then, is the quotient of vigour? 0.93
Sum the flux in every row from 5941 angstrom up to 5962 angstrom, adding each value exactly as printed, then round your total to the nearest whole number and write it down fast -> 130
